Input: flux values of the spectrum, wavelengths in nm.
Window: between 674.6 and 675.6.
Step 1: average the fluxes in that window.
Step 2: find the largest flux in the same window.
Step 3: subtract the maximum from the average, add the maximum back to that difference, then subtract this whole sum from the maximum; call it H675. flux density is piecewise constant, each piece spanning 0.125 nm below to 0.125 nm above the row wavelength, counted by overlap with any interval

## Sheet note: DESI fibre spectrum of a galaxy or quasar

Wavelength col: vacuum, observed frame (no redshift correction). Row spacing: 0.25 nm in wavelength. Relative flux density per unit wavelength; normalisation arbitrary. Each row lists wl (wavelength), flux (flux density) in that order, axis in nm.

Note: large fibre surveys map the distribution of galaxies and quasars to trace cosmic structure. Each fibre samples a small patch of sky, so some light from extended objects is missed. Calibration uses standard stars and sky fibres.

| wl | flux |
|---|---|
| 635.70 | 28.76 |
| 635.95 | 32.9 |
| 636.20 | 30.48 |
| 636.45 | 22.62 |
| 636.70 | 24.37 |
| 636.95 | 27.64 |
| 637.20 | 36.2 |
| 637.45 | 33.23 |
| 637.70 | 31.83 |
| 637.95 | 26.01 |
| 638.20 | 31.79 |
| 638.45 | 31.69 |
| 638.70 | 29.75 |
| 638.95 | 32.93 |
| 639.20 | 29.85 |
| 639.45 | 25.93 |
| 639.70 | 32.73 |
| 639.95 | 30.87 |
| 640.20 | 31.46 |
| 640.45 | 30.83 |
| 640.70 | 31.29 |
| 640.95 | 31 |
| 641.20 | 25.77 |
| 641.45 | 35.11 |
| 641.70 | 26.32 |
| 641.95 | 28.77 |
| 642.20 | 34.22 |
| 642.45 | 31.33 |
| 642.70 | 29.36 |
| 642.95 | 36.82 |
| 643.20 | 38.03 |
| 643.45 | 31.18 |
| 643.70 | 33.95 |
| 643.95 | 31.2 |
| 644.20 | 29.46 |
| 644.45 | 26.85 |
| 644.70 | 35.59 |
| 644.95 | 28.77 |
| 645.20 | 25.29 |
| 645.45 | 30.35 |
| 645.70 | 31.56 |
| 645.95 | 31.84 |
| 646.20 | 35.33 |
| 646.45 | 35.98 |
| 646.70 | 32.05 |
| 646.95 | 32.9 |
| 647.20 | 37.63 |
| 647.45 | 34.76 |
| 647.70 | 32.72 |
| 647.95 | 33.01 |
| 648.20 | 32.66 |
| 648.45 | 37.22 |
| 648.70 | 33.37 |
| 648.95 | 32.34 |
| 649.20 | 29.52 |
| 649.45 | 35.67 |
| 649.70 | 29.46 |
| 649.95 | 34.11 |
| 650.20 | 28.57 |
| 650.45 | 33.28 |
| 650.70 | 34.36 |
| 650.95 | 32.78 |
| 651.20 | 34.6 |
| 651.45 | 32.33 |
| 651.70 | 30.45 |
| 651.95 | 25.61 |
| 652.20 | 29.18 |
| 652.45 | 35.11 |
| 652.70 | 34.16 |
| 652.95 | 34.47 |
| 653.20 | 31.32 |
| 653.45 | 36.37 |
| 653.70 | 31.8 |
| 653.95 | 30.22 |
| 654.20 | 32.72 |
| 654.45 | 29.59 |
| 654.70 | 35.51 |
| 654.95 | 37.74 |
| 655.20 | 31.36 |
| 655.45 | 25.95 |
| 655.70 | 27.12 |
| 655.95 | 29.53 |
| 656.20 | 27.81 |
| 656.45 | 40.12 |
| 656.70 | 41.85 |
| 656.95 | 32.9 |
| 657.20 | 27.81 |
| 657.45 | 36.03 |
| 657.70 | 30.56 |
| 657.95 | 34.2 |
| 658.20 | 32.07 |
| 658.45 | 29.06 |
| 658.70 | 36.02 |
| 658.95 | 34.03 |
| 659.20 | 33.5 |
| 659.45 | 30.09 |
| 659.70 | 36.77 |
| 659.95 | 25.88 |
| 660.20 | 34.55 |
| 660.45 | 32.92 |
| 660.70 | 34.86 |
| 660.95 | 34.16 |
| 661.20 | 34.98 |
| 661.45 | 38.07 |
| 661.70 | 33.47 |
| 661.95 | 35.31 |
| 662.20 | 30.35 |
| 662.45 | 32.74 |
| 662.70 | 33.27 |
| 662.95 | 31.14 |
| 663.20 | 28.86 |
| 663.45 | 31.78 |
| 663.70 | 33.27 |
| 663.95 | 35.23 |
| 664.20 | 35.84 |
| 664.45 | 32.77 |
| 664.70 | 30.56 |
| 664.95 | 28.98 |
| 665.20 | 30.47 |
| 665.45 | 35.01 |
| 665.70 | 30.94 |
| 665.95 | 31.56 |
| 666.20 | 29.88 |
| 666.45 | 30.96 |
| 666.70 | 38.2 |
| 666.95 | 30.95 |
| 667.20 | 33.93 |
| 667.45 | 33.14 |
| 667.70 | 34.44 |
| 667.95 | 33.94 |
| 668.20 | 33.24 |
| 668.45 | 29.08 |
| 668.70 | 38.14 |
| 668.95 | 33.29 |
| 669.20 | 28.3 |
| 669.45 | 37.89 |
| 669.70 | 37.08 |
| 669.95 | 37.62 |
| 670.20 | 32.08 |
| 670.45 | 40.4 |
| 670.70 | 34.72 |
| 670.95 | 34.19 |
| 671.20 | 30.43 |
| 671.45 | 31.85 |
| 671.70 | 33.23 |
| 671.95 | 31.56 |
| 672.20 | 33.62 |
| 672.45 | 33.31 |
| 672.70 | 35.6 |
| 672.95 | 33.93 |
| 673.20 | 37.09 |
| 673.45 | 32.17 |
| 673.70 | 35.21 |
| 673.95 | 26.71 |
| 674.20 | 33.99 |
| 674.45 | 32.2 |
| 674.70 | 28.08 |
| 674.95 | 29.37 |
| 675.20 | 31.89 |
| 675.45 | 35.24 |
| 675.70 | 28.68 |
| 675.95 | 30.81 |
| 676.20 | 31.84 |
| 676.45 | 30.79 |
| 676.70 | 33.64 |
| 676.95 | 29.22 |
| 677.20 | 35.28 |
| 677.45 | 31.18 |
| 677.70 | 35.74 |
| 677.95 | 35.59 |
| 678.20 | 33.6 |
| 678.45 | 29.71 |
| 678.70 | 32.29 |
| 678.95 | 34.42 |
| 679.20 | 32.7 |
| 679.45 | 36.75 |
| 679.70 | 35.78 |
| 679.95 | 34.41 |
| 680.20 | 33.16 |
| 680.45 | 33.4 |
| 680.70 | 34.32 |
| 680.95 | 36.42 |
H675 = 4.1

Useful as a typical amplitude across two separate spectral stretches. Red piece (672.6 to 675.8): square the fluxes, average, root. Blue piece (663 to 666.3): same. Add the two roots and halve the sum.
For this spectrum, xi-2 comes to 32.2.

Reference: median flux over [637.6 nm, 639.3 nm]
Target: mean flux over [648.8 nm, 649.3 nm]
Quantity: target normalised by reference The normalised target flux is 0.98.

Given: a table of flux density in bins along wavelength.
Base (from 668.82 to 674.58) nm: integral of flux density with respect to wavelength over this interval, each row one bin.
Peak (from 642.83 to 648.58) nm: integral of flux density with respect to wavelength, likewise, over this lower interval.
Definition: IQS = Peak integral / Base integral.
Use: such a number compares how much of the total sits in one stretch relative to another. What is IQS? 0.97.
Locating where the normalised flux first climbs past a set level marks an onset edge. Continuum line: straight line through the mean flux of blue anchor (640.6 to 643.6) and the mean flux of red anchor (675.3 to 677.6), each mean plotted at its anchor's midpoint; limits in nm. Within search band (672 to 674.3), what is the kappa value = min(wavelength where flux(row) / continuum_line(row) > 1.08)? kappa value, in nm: 672.70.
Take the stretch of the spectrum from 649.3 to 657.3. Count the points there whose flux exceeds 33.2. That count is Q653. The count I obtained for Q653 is 13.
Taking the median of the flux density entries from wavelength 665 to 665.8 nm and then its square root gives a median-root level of 5.56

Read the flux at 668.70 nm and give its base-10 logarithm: 1.58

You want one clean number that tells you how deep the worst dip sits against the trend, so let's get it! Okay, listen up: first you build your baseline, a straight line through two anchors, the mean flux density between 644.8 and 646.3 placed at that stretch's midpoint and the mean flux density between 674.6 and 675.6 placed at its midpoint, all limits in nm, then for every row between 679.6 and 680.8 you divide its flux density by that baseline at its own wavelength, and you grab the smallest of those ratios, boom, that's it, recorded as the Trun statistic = 1.06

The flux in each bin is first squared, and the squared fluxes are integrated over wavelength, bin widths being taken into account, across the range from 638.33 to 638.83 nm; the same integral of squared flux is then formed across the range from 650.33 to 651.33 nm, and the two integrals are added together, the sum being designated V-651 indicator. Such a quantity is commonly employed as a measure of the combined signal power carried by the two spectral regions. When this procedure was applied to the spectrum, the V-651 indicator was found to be 1612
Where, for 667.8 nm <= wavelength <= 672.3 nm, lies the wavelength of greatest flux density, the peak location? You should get 670.45 nm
